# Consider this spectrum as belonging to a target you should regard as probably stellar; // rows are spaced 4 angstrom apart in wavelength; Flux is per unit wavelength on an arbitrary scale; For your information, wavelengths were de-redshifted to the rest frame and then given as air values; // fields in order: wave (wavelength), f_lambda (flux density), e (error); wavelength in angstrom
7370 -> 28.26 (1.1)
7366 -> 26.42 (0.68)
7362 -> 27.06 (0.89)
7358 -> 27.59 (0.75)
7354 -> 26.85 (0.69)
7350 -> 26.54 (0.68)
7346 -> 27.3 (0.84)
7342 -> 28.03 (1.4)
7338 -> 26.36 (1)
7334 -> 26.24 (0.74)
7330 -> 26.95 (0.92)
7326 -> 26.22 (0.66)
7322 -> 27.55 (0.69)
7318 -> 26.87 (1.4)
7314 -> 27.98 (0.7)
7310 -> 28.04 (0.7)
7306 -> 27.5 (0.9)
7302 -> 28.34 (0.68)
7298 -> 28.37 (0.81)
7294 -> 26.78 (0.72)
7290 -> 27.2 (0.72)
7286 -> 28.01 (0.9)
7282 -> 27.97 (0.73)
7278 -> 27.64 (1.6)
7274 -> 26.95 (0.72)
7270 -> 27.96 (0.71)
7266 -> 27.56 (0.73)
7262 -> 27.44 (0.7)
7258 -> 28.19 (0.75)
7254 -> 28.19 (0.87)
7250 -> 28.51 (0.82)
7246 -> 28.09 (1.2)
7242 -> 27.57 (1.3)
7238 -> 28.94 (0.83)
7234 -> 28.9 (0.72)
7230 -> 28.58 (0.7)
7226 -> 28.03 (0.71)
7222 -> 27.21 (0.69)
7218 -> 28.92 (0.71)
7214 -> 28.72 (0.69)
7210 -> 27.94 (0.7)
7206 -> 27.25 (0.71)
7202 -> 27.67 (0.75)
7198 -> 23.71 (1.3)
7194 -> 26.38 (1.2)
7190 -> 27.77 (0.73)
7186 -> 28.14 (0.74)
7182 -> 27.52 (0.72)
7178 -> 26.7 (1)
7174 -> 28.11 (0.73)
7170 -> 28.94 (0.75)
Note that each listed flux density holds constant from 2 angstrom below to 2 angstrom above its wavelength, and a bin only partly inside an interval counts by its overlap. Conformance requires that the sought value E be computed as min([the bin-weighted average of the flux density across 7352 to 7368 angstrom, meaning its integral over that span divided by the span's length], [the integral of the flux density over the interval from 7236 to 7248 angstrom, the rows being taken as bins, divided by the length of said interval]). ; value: 27.0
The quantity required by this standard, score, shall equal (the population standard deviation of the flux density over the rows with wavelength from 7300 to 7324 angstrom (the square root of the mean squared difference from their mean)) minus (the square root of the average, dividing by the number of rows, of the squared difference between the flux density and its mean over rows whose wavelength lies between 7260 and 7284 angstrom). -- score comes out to 0.13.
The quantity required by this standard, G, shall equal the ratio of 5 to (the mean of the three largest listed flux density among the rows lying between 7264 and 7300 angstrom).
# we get 0.178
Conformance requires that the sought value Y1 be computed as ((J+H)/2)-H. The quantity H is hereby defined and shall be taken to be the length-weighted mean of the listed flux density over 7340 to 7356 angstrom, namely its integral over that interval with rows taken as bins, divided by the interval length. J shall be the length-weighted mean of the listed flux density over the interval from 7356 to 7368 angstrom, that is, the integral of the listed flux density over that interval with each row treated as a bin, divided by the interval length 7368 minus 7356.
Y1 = -0.08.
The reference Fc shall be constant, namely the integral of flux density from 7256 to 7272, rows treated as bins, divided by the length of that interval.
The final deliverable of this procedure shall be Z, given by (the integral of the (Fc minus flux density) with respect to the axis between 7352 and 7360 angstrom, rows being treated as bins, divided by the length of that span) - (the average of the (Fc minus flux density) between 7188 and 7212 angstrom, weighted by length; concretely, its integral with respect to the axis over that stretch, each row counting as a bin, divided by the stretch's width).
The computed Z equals -0.4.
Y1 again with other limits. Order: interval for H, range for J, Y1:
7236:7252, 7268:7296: -0.39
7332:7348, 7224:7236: 0.76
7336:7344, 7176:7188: 0.13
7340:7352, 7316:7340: -0.30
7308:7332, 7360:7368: -0.26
